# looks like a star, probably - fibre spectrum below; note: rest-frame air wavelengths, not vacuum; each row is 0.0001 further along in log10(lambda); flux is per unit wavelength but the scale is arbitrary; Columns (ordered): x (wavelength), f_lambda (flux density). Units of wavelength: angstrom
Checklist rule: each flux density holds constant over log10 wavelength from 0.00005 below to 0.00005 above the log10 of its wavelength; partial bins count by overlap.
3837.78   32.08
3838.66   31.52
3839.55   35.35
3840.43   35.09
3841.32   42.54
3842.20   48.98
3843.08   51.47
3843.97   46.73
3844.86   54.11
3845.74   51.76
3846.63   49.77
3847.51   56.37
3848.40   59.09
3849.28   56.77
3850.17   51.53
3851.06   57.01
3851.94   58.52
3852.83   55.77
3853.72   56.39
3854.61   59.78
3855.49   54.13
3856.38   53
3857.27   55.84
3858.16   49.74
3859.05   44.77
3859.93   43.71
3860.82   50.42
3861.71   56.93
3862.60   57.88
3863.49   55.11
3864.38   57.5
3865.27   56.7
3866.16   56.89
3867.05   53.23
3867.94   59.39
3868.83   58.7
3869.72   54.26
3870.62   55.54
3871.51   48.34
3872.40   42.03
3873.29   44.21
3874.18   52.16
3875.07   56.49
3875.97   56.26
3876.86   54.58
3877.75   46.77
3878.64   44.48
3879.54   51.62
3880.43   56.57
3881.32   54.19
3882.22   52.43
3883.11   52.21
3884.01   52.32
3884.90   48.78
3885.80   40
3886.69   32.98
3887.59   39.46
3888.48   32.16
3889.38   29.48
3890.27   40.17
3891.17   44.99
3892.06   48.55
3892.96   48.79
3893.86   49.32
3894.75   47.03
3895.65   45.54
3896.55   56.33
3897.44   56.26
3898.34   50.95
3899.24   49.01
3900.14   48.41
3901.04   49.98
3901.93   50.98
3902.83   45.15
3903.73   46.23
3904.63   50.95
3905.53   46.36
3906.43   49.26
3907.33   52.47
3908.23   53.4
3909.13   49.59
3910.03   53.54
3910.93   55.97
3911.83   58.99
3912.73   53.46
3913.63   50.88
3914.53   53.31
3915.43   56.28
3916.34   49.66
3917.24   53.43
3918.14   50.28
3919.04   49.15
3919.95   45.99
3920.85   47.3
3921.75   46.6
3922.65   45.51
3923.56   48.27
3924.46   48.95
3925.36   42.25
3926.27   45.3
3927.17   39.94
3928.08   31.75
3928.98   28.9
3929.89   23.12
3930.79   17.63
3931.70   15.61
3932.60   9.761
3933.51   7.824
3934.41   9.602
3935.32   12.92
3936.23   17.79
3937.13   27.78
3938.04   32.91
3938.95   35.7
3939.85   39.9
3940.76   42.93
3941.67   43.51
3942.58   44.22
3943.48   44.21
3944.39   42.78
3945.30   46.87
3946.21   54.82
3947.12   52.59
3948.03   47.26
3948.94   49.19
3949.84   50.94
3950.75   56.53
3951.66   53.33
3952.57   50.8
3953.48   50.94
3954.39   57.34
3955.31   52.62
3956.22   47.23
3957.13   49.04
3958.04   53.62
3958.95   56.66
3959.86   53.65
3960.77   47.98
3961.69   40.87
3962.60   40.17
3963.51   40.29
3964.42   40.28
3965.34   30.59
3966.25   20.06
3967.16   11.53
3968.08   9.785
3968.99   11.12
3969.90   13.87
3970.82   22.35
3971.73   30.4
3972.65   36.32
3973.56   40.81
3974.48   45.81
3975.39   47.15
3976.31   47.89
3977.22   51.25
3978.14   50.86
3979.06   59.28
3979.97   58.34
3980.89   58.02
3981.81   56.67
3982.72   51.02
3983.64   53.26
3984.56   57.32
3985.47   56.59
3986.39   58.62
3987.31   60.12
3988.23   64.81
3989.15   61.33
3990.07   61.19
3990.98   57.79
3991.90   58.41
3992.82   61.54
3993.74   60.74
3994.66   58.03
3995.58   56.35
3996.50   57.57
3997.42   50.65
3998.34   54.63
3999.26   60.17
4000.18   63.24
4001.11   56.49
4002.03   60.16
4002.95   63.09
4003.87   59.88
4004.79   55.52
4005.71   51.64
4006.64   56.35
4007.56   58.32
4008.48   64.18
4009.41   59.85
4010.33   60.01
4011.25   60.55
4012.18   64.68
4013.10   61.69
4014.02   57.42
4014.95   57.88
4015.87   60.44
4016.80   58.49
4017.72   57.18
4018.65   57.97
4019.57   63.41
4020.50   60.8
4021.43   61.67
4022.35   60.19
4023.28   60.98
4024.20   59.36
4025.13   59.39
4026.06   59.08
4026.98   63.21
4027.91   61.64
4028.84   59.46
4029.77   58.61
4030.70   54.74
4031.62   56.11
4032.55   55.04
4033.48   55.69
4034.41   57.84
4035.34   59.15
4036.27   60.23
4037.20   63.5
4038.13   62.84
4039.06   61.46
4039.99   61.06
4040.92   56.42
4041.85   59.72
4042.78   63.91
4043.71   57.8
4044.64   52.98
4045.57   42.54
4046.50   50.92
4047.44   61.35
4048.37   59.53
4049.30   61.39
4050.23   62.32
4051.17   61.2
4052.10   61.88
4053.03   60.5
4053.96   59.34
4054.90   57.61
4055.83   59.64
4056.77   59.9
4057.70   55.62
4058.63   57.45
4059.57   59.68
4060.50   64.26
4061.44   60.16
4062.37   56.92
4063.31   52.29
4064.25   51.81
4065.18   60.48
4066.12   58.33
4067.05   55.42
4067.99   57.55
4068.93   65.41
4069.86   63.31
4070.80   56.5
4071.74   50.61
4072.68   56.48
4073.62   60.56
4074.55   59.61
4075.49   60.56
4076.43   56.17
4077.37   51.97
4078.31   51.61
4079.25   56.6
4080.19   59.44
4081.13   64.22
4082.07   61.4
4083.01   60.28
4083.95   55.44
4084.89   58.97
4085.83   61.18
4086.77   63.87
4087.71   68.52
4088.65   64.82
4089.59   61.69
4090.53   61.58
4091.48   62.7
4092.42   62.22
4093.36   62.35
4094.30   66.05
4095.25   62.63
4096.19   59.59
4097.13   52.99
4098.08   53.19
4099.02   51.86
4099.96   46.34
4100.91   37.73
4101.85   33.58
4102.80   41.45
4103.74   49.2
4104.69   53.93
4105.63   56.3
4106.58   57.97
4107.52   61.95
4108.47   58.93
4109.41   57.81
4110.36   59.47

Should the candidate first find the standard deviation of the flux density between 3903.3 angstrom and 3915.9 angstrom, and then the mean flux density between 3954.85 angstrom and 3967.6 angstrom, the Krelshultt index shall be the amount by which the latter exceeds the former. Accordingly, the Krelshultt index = 38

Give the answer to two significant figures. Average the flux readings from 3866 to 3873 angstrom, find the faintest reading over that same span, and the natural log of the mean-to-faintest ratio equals 0.24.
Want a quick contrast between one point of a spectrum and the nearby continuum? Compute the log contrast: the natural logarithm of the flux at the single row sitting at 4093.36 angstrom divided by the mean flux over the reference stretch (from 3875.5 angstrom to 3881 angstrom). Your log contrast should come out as 0.19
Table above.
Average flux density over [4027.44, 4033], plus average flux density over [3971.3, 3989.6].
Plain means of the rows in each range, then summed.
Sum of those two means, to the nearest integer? 110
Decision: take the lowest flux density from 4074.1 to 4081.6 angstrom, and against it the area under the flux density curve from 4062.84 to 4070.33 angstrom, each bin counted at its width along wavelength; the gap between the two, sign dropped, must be 383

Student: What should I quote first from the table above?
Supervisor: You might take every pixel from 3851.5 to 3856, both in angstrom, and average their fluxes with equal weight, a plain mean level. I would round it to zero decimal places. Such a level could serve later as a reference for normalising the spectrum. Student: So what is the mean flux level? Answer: 57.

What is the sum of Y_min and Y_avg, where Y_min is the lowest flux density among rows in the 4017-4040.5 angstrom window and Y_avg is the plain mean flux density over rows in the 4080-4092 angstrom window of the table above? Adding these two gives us 117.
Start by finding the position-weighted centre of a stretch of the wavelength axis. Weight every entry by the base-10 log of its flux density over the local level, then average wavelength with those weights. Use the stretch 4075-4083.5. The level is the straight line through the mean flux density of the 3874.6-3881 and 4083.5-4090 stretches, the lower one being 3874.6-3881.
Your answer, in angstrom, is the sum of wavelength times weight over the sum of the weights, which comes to 4078.0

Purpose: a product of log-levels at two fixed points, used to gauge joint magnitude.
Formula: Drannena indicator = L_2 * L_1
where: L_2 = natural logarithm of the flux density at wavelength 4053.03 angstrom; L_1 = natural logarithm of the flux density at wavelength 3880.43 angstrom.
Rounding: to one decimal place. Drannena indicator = 16.6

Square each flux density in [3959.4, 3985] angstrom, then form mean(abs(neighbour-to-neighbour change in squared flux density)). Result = 292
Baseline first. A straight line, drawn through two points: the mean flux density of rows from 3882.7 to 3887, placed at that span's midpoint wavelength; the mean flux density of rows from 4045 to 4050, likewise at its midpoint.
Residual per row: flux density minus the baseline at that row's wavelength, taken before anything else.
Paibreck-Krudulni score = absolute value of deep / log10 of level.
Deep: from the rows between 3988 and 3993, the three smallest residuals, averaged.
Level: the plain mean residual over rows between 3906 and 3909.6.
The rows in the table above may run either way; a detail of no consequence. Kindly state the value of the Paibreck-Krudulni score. 11.3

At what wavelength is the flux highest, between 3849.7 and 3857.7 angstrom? 3854.61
